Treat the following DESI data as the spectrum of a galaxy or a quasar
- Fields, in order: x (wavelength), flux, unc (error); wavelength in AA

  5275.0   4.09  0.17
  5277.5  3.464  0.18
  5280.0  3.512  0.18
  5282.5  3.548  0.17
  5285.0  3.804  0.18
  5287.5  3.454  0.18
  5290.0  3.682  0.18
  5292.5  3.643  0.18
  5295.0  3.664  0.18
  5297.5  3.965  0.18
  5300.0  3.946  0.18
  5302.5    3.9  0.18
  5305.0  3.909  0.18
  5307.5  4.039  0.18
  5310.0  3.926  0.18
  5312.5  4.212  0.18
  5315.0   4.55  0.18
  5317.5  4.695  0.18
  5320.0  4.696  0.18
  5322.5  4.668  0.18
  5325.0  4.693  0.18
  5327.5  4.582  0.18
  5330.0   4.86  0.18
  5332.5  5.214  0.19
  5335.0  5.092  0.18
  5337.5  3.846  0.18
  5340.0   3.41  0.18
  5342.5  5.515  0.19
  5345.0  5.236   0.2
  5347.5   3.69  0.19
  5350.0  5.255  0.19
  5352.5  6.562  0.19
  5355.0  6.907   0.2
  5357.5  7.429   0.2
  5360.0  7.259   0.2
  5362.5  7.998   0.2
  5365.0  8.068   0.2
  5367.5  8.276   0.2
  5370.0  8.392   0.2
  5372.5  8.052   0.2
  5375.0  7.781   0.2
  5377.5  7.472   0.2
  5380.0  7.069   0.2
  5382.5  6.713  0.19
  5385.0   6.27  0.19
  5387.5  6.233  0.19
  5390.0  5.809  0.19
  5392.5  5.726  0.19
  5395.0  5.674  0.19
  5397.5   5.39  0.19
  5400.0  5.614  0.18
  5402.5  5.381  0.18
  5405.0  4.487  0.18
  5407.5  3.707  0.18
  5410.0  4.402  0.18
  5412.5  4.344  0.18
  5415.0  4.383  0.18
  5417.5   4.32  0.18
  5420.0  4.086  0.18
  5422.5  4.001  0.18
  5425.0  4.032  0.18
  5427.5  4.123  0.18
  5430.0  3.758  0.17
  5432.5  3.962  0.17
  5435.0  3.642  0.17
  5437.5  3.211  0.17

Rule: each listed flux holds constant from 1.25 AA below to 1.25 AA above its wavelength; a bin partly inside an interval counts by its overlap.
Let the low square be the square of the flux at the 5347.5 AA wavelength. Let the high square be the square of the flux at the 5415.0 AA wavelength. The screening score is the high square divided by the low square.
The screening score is 1.41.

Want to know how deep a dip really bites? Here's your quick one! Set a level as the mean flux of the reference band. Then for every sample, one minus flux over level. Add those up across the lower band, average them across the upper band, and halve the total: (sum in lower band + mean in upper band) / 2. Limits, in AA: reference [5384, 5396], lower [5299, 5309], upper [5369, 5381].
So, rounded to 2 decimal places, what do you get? 0.52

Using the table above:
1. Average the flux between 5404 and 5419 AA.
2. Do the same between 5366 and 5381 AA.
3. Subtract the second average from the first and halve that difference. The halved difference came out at -1.8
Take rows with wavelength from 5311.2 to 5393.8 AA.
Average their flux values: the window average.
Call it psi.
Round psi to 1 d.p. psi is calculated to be 5.9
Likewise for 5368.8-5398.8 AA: 6.7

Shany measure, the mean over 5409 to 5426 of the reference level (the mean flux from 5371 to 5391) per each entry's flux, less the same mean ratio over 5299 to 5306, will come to -0.1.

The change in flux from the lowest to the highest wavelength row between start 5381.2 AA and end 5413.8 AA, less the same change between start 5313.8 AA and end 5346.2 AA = -3.1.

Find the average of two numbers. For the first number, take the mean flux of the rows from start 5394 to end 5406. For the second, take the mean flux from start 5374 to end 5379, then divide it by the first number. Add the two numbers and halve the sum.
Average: 3.4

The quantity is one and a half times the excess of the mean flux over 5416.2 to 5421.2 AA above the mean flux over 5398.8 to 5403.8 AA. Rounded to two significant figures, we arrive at -1.9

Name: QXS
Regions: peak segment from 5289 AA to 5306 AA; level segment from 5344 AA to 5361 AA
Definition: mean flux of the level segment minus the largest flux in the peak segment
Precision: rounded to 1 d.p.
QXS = 2.1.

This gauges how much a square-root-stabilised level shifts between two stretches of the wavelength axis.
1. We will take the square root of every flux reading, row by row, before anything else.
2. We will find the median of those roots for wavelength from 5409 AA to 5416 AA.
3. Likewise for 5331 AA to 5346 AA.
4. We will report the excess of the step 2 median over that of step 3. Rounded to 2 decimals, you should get -0.18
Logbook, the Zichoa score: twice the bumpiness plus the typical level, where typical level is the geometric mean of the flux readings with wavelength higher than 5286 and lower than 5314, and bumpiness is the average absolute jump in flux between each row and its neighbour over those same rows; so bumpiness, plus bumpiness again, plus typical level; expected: 4.1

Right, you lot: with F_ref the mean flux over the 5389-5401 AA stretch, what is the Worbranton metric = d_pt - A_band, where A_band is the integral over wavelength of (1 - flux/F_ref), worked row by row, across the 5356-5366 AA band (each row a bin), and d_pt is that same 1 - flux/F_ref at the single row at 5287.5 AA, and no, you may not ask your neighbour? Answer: 4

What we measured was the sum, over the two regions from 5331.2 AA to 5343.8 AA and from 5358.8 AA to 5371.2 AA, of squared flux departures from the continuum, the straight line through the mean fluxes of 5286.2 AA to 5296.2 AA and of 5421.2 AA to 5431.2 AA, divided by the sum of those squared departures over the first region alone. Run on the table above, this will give 13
